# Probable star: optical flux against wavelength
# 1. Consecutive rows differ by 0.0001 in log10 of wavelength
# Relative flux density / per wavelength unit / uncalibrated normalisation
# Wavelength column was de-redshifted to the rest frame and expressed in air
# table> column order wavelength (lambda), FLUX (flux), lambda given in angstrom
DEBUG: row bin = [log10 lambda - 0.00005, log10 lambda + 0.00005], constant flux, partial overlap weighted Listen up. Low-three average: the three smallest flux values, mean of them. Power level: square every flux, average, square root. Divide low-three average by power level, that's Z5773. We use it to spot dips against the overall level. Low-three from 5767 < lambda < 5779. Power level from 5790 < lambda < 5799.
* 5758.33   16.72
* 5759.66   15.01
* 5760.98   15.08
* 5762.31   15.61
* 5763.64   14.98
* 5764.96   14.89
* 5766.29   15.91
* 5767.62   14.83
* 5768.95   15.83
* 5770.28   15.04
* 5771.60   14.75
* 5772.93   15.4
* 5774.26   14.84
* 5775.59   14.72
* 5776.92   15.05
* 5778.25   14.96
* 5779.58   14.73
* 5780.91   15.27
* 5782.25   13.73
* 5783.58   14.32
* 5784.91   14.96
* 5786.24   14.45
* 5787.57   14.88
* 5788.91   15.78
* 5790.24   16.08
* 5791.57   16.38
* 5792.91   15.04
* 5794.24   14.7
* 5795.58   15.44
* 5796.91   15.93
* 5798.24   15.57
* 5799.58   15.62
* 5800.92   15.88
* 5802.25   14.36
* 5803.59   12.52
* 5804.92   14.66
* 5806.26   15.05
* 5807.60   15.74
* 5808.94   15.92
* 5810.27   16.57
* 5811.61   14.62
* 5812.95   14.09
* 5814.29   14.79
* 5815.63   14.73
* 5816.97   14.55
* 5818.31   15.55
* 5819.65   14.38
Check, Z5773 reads 0.95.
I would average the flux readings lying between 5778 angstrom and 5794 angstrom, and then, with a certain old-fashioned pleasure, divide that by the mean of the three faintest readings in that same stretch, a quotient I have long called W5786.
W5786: 1.06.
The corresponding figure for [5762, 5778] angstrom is 1.03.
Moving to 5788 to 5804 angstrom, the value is 1.10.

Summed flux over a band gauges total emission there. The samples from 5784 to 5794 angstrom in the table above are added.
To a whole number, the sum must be 108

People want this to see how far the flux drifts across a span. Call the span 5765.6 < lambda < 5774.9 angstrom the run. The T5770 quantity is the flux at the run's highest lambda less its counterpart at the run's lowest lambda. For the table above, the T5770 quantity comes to -1.1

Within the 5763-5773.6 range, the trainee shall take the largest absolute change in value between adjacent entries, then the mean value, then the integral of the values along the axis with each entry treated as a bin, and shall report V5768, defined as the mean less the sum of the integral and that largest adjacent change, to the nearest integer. -147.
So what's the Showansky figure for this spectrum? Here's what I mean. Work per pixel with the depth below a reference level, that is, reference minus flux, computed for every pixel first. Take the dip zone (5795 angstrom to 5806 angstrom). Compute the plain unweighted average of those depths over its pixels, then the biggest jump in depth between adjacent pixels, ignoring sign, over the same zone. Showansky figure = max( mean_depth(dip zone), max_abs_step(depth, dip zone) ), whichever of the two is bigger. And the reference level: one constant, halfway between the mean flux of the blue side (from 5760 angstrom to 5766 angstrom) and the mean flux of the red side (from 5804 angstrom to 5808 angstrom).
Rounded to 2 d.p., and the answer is 2.14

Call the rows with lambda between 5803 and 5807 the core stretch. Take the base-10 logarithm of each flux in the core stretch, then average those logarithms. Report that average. 1.15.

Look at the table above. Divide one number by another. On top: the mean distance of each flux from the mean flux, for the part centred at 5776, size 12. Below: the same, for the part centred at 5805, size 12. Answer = 0.2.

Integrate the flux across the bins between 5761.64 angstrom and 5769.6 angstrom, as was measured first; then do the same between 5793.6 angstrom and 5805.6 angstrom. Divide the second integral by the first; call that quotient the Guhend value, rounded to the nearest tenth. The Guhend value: 1.5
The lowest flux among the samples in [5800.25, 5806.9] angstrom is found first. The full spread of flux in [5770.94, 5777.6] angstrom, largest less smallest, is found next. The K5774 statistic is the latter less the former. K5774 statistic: -11.8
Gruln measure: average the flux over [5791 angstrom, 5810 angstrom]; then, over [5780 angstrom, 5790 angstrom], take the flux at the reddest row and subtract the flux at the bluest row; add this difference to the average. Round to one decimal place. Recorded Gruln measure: 15.7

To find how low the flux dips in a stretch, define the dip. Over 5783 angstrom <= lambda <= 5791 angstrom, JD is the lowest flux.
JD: 14.32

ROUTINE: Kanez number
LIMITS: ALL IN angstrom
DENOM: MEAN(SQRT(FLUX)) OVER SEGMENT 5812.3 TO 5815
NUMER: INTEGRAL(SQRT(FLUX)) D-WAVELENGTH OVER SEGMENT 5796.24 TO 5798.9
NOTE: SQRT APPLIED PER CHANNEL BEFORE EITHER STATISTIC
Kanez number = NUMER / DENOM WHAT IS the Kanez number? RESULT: 2.79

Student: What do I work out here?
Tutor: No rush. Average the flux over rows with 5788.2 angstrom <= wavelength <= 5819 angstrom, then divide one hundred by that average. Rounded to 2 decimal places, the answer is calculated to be 6.58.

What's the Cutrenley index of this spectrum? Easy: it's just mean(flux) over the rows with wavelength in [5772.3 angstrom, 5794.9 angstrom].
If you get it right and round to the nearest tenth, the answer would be 15.0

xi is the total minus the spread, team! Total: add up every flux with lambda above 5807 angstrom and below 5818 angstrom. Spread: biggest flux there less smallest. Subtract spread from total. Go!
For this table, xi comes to 119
